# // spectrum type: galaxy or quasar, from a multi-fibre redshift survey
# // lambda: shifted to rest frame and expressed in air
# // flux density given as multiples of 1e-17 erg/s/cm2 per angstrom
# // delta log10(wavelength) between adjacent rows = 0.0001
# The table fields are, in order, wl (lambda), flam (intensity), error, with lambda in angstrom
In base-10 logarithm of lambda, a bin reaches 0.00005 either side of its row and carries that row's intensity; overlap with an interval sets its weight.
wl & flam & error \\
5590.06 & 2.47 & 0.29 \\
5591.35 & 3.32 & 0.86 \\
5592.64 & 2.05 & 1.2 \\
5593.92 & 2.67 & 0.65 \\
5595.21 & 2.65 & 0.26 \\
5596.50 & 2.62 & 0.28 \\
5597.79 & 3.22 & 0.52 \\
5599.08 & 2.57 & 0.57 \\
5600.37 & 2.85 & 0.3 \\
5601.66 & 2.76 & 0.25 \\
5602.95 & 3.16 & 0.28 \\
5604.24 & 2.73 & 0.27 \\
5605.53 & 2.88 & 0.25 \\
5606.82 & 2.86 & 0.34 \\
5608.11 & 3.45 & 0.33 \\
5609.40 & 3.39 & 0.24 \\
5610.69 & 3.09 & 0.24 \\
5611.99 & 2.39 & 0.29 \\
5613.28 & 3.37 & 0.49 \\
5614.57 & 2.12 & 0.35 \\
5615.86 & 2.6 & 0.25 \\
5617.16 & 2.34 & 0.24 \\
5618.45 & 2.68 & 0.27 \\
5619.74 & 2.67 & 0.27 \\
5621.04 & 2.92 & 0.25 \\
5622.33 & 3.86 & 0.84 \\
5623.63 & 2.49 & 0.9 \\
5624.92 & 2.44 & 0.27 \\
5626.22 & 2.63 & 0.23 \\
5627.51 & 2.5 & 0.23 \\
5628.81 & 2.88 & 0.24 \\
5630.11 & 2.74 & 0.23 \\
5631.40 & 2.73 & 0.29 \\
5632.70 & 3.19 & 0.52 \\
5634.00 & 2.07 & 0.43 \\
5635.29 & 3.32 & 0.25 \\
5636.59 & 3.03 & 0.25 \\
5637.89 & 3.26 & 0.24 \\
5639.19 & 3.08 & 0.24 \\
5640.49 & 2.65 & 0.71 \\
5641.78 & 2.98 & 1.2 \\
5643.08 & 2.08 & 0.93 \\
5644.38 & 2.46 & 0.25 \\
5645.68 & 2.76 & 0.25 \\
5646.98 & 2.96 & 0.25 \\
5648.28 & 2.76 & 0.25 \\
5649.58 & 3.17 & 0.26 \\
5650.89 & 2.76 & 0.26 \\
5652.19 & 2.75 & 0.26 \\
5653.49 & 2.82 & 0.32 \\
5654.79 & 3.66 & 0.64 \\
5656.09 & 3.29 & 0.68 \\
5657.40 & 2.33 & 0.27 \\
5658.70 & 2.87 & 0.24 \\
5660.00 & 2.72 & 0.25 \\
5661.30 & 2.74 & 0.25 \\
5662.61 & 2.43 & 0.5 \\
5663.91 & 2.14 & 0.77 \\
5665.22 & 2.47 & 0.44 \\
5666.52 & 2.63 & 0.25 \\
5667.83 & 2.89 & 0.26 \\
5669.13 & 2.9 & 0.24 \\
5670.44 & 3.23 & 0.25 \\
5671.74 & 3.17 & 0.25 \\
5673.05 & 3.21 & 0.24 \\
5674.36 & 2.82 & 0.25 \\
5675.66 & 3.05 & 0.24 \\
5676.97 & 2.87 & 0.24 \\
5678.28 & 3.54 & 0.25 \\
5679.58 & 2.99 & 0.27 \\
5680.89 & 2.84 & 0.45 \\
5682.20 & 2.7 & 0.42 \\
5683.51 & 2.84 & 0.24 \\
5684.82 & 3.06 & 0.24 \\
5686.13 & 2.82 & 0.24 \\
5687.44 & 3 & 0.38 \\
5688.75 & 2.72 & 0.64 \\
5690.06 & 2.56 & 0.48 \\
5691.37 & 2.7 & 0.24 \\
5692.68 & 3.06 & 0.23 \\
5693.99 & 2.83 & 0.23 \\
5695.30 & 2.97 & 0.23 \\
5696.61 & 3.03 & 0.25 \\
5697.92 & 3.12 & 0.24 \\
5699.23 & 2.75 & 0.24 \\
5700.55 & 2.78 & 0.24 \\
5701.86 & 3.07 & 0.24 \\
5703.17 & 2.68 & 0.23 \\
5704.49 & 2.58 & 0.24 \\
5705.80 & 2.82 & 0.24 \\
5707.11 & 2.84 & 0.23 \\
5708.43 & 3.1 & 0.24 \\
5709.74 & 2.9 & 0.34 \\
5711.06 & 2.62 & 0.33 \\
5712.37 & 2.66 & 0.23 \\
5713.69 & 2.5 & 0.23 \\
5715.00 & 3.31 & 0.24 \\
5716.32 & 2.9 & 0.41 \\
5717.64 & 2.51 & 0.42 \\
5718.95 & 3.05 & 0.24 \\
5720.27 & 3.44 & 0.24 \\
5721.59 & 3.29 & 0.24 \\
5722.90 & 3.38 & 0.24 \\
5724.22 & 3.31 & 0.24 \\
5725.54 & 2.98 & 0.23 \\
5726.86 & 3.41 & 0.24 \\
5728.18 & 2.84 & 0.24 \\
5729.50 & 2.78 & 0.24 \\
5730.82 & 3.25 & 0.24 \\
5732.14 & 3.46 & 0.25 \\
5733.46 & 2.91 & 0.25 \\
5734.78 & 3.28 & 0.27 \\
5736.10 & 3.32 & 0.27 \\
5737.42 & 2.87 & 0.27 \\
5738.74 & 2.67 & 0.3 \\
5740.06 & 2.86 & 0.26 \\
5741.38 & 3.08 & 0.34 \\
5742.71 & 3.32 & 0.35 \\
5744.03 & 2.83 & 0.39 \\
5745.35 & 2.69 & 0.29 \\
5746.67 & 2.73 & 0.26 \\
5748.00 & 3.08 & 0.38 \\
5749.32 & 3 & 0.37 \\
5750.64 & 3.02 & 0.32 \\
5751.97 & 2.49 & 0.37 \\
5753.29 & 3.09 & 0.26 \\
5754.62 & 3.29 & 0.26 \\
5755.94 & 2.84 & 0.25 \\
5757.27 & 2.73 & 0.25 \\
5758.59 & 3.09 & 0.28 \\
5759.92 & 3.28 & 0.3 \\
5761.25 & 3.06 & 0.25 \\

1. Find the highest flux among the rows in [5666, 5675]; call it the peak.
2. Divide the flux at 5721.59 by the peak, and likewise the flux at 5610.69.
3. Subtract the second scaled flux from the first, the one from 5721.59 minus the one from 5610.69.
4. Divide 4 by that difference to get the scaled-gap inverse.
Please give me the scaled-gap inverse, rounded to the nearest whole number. 65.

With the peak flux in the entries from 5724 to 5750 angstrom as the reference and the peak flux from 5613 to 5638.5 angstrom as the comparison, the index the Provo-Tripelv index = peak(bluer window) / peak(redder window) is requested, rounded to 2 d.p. 1.12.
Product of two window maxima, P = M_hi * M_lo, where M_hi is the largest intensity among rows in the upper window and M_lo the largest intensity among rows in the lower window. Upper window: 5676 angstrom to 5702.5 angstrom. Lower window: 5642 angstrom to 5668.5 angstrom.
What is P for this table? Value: 13.0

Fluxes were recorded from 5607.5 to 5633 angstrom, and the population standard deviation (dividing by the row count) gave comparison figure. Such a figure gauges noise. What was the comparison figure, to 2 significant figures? 0.43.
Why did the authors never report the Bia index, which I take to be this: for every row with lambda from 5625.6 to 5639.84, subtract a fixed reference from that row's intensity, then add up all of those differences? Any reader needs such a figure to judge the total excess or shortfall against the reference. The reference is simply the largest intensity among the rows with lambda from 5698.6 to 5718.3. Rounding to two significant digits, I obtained -5.0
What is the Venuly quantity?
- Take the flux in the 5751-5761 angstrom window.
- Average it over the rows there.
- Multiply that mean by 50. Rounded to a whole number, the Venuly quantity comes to 149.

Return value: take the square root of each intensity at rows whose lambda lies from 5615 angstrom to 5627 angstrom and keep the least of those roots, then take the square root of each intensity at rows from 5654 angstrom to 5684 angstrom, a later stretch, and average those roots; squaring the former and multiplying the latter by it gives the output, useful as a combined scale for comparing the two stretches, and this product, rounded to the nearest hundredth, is 3.97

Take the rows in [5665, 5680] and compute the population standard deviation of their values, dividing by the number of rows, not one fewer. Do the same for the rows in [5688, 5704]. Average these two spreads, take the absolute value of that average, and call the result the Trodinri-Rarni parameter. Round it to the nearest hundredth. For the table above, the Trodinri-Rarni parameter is 0.23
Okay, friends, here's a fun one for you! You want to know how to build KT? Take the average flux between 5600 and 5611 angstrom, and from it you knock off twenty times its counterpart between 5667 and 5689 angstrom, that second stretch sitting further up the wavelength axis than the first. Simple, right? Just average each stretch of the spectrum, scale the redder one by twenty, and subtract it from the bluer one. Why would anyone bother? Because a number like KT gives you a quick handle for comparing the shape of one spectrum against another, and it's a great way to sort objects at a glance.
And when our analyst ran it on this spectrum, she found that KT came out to -56.6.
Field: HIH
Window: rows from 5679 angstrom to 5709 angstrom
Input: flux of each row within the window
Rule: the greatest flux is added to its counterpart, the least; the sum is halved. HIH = 2.84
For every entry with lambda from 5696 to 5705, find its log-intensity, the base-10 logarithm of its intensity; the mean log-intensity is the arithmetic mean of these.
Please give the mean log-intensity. 0.455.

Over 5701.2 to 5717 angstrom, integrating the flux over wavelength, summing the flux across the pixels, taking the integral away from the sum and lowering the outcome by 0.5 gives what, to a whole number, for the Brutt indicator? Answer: -11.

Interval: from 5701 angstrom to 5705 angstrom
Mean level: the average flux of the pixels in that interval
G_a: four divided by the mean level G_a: 1.44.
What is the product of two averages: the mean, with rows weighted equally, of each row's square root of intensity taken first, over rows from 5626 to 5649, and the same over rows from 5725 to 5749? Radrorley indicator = 2.89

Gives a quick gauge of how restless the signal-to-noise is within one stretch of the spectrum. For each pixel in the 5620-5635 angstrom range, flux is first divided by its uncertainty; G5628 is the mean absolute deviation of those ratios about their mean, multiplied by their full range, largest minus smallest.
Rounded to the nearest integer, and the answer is 27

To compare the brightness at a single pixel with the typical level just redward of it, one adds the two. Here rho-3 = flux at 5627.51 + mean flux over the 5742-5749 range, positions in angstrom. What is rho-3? 5.43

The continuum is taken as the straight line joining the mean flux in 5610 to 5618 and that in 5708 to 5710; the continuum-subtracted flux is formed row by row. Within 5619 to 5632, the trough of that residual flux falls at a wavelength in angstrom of 5624.92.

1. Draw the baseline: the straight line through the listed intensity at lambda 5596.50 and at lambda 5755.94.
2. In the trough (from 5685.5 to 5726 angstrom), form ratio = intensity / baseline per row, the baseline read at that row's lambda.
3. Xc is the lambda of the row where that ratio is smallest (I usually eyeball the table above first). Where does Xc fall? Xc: 5713.69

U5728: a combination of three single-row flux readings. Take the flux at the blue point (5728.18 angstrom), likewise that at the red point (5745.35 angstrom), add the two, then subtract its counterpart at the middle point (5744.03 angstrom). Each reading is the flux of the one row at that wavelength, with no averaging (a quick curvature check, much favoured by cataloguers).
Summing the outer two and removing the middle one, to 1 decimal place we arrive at 2.7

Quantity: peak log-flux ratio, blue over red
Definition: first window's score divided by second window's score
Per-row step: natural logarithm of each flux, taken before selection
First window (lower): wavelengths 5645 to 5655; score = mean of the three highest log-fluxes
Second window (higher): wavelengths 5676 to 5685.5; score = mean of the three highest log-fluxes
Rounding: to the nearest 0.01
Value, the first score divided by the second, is 1.02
